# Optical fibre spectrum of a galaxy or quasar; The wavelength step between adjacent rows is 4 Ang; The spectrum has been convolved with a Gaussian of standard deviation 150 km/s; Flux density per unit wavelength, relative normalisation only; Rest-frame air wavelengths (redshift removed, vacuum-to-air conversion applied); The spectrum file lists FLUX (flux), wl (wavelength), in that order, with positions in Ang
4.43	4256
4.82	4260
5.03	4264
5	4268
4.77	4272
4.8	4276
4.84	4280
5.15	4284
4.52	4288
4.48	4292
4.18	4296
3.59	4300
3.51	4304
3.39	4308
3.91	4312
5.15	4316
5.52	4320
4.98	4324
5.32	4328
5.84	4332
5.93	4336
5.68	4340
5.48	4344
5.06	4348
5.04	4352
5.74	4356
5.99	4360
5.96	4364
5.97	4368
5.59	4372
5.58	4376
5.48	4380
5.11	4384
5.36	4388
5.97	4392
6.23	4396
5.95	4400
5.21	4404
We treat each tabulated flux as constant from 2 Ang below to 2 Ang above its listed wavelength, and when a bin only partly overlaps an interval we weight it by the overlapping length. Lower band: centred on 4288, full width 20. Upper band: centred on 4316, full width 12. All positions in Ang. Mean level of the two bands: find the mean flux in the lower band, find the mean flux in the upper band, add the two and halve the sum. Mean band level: 4.7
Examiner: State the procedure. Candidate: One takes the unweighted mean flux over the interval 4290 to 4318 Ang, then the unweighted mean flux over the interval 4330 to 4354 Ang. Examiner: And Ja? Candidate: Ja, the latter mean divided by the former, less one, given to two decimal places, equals 0.37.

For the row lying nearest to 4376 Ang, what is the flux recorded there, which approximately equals 5.58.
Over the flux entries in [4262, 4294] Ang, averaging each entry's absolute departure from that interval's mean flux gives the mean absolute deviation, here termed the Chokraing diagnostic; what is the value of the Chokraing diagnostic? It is 0.18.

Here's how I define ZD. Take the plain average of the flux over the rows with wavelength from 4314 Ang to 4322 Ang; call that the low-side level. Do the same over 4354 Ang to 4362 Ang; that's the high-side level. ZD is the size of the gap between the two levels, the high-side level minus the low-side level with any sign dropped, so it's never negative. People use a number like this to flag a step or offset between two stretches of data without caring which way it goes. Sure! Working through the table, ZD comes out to 0.53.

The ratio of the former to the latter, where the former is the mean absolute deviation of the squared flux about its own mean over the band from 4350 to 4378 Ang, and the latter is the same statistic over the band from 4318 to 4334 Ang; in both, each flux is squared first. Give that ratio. 1.0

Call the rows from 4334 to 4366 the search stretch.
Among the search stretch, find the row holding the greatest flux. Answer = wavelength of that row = 4360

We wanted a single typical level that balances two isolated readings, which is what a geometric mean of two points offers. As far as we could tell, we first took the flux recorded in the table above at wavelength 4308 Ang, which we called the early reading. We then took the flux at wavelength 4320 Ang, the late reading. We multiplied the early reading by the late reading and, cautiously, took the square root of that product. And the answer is 4.3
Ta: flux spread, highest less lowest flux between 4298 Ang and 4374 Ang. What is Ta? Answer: 2.6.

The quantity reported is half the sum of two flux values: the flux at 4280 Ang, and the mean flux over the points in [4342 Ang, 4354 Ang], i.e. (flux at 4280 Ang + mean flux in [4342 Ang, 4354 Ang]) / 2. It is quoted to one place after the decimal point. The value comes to 5.0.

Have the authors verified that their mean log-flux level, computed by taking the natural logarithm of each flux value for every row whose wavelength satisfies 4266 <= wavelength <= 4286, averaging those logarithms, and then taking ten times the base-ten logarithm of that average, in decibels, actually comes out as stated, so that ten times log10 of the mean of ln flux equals 2.0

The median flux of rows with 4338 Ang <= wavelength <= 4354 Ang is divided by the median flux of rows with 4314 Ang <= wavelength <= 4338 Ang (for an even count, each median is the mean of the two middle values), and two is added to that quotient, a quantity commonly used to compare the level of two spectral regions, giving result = 2.97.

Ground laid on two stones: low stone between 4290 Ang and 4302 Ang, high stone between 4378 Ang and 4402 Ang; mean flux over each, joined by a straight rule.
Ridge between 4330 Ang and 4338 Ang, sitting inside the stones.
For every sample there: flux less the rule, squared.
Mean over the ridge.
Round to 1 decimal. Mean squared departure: 1.3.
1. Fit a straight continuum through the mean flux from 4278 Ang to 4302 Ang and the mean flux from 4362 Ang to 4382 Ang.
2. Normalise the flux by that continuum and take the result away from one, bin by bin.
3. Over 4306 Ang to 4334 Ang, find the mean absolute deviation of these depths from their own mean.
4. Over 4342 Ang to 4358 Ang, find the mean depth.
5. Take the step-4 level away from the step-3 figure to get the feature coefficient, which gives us 0.12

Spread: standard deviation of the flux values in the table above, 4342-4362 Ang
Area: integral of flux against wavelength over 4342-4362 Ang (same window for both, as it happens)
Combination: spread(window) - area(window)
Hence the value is -109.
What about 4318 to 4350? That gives -175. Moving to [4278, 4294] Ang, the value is -76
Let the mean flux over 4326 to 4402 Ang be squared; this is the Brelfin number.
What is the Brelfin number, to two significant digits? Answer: 32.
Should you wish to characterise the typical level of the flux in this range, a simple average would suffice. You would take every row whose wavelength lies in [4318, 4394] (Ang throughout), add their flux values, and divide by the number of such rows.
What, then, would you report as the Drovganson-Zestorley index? 5.56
